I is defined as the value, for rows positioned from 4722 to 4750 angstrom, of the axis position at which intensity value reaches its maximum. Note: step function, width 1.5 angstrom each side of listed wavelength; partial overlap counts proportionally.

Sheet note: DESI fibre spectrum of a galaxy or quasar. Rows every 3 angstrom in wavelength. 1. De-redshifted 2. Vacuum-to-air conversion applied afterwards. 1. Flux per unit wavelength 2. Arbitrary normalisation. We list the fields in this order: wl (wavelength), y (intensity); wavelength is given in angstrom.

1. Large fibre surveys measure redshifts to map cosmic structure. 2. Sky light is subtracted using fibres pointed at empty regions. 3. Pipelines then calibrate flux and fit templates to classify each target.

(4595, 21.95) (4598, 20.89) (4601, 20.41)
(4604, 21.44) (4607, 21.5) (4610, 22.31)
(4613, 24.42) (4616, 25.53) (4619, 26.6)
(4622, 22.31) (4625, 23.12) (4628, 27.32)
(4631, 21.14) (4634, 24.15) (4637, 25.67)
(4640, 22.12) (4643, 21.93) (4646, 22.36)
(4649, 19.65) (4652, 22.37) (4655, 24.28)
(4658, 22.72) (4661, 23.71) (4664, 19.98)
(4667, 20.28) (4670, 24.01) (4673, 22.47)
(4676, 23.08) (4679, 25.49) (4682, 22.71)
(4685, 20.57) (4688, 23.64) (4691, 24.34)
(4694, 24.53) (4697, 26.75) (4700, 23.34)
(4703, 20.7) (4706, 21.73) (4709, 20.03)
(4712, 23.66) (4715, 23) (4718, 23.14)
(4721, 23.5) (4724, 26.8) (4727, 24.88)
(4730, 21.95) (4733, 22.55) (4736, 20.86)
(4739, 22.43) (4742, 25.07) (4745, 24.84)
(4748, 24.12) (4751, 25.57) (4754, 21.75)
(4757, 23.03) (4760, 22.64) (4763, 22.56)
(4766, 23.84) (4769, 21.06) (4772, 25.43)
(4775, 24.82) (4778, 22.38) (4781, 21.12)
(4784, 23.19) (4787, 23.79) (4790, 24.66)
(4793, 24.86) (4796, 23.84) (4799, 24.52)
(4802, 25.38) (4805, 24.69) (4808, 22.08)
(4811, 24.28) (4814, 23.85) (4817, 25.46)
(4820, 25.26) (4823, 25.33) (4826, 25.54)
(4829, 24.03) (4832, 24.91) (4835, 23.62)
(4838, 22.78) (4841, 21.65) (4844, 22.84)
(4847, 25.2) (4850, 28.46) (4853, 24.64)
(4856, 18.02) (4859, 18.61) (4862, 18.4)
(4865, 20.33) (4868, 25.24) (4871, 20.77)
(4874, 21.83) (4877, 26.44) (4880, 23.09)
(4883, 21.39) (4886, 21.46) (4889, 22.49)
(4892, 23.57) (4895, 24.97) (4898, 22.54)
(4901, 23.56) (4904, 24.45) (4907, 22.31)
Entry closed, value 4724 angstrom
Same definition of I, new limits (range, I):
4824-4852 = 4850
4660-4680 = 4679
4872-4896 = 4877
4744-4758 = 4751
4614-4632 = 4628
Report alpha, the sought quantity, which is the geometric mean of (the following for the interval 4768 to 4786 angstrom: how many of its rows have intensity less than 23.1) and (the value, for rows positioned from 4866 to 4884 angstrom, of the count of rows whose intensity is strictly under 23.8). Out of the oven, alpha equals 3.5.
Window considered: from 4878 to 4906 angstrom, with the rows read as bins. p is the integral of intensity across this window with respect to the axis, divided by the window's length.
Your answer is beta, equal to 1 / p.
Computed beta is 0.0433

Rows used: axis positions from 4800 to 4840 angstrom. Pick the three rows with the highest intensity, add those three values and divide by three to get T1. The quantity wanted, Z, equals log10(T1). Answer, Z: 1.406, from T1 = 25.5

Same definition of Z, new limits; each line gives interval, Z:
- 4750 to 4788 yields 1.403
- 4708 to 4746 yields 1.408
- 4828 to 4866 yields 1.418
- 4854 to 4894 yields 1.399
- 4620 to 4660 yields 1.411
